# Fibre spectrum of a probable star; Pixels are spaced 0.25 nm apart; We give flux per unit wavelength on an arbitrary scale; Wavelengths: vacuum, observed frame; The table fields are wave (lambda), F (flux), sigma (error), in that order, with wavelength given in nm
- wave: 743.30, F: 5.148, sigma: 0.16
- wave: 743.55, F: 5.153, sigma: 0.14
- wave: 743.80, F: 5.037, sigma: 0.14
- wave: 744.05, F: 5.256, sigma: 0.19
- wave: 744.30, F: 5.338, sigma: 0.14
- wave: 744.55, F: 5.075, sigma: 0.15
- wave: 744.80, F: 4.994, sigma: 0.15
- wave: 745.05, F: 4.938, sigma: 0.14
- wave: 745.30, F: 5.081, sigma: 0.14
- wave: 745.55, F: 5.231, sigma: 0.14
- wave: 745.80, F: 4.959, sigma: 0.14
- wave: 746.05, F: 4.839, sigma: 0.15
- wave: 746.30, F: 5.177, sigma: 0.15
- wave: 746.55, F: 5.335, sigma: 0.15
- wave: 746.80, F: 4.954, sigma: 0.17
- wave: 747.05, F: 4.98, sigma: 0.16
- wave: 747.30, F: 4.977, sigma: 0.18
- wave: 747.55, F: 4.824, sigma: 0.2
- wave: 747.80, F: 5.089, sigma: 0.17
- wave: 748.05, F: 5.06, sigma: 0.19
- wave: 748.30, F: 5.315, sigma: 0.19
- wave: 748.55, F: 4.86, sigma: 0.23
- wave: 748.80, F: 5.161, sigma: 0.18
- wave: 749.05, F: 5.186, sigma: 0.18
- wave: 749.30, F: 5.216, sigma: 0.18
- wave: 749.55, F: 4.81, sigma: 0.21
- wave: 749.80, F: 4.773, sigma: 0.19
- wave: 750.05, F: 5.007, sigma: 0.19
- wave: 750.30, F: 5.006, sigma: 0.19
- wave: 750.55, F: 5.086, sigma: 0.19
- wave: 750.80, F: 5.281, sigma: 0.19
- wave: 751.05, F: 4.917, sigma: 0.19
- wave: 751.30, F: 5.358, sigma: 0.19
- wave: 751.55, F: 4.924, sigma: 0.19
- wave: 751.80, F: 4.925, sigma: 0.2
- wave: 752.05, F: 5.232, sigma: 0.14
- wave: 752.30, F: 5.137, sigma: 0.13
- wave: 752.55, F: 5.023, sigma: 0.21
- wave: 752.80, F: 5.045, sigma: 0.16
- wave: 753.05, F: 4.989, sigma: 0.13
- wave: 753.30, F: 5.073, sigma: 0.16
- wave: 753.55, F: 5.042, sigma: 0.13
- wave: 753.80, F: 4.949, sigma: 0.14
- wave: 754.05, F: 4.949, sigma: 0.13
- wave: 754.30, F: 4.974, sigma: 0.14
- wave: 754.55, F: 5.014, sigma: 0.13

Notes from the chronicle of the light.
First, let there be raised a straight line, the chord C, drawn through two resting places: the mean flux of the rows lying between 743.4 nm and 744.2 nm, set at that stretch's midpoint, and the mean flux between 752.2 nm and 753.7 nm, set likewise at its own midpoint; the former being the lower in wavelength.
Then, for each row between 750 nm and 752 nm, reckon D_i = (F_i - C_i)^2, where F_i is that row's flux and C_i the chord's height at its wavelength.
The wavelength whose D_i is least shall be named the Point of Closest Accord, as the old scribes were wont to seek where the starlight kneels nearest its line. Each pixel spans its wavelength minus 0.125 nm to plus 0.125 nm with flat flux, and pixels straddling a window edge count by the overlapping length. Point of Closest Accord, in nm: 750.55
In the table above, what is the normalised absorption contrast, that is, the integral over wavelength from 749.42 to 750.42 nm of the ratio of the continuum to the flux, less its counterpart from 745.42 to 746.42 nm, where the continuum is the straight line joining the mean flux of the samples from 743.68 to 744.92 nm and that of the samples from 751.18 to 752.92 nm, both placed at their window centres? 0.026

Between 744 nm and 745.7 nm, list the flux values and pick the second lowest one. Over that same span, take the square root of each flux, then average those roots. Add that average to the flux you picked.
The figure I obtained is 7.26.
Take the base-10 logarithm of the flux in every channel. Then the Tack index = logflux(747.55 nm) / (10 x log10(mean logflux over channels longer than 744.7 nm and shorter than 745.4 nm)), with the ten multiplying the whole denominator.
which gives -0.440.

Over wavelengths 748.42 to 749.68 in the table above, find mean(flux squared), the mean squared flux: 25.5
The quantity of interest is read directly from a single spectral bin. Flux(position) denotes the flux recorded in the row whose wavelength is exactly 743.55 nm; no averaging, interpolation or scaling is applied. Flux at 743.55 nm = 5.153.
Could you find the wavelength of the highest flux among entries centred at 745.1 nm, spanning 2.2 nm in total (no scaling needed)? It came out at 744.30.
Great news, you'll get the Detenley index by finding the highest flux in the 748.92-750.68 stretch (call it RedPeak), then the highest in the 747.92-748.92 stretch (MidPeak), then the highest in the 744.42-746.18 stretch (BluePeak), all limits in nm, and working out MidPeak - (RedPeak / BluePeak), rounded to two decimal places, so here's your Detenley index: 4.32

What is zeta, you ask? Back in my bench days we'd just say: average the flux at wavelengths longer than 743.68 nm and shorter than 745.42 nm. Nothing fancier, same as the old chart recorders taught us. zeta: 5.10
